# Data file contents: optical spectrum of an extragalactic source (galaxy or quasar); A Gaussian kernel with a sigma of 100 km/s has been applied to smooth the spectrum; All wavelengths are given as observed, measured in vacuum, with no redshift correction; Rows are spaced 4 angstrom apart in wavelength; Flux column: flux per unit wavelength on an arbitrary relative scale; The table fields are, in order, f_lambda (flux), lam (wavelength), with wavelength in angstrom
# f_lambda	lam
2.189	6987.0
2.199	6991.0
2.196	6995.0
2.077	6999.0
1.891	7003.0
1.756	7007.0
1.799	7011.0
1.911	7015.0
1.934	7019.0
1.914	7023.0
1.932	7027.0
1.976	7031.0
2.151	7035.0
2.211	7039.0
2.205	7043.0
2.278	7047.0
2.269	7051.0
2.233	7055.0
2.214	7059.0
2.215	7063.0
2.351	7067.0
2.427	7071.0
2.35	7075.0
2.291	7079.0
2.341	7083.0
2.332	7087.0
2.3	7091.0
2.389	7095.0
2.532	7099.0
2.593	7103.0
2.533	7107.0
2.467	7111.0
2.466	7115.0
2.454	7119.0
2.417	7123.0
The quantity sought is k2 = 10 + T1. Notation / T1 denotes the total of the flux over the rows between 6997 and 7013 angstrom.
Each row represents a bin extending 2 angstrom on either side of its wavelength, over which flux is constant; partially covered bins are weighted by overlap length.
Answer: 17.5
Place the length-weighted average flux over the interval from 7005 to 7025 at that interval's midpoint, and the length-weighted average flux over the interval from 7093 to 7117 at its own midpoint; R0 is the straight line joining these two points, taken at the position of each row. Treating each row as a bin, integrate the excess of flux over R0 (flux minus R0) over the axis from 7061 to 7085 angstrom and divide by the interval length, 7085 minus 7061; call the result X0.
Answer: 0.058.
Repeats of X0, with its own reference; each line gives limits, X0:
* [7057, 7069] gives 0.059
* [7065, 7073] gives 0.146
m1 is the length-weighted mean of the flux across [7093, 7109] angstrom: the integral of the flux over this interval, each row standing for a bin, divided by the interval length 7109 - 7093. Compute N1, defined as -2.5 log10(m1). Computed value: -1.00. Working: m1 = 2.5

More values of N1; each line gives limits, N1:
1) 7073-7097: -0.92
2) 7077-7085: -0.91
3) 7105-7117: -0.99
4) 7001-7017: -0.66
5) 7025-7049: -0.82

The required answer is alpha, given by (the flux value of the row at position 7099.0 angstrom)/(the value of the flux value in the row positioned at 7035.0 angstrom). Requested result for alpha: 1.18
